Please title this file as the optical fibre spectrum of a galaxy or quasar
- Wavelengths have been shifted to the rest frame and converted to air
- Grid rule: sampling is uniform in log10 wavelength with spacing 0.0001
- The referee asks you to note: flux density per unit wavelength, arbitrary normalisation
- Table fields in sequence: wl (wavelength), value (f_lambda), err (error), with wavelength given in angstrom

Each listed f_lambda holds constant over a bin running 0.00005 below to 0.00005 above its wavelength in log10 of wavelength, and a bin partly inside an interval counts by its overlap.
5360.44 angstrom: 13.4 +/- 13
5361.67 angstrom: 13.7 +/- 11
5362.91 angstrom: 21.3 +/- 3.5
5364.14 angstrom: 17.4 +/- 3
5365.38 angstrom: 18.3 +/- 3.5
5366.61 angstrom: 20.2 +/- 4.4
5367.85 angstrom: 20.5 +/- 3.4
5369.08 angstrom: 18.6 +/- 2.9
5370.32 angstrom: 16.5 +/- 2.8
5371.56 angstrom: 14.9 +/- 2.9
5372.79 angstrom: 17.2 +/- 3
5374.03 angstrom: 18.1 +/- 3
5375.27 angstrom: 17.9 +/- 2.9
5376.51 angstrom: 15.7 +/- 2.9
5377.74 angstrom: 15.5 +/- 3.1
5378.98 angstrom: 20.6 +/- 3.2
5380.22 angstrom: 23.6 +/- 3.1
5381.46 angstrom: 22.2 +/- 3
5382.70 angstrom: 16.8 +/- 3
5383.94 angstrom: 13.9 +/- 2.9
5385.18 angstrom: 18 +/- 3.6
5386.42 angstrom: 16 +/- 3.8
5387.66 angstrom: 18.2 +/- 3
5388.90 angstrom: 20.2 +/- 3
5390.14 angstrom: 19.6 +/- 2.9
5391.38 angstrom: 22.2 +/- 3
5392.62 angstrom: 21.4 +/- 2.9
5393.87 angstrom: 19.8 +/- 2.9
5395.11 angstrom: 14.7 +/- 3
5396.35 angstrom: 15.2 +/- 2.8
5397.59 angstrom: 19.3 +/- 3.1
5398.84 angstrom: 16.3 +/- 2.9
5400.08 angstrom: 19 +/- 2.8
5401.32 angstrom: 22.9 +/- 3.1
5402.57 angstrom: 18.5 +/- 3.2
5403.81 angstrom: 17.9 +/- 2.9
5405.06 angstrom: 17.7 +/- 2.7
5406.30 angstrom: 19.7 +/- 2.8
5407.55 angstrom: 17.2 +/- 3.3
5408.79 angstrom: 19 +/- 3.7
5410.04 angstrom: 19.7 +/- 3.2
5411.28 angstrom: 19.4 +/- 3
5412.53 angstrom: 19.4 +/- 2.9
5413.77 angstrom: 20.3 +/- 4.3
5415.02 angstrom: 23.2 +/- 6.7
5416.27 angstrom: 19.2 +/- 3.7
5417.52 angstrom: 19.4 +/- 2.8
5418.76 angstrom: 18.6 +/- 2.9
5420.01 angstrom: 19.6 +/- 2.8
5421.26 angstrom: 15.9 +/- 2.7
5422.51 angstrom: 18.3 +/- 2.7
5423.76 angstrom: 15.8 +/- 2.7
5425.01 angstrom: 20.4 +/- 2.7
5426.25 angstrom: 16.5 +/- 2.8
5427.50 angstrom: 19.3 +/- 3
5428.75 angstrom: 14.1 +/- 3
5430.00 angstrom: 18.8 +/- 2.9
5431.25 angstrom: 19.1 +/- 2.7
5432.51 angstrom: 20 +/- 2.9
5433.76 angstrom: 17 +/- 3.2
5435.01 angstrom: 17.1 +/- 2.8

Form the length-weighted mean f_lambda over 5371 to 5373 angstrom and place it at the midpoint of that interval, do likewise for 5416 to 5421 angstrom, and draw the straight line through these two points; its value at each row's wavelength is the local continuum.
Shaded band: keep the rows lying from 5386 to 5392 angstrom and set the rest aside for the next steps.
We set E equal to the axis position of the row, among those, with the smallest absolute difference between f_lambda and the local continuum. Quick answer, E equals 5386.42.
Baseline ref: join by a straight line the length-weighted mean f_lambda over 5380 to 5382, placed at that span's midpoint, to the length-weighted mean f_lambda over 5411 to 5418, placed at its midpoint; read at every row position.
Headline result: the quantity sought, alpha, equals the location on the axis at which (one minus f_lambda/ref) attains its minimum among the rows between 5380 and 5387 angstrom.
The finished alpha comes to 5380.22 angstrom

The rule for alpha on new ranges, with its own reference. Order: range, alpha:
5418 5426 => 5425.01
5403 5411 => 5410.04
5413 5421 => 5415.02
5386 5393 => 5391.38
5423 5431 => 5425.01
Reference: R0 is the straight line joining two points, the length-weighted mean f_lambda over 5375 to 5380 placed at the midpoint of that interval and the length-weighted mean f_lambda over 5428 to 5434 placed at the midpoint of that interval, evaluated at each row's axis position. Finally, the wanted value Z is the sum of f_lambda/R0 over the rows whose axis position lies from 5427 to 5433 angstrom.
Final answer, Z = 5.1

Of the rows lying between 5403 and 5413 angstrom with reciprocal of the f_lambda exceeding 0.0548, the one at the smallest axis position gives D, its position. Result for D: 5403.81 angstrom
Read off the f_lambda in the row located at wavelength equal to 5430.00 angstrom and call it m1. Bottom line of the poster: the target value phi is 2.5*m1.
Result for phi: 47.0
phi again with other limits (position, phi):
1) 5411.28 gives 48.5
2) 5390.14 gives 49.0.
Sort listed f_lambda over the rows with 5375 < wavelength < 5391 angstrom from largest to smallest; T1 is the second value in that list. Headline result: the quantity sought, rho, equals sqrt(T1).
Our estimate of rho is 4.71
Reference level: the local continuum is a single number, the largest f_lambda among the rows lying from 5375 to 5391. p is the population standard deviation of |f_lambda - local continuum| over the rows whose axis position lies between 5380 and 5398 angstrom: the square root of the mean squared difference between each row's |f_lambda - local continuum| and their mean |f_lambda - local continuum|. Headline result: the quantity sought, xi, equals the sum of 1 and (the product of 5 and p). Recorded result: 15.3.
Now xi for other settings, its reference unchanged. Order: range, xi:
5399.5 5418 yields 9.0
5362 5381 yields 12.7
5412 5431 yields 11.8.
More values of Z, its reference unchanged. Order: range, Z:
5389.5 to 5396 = 5.5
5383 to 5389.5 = 4.8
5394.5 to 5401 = 4.7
